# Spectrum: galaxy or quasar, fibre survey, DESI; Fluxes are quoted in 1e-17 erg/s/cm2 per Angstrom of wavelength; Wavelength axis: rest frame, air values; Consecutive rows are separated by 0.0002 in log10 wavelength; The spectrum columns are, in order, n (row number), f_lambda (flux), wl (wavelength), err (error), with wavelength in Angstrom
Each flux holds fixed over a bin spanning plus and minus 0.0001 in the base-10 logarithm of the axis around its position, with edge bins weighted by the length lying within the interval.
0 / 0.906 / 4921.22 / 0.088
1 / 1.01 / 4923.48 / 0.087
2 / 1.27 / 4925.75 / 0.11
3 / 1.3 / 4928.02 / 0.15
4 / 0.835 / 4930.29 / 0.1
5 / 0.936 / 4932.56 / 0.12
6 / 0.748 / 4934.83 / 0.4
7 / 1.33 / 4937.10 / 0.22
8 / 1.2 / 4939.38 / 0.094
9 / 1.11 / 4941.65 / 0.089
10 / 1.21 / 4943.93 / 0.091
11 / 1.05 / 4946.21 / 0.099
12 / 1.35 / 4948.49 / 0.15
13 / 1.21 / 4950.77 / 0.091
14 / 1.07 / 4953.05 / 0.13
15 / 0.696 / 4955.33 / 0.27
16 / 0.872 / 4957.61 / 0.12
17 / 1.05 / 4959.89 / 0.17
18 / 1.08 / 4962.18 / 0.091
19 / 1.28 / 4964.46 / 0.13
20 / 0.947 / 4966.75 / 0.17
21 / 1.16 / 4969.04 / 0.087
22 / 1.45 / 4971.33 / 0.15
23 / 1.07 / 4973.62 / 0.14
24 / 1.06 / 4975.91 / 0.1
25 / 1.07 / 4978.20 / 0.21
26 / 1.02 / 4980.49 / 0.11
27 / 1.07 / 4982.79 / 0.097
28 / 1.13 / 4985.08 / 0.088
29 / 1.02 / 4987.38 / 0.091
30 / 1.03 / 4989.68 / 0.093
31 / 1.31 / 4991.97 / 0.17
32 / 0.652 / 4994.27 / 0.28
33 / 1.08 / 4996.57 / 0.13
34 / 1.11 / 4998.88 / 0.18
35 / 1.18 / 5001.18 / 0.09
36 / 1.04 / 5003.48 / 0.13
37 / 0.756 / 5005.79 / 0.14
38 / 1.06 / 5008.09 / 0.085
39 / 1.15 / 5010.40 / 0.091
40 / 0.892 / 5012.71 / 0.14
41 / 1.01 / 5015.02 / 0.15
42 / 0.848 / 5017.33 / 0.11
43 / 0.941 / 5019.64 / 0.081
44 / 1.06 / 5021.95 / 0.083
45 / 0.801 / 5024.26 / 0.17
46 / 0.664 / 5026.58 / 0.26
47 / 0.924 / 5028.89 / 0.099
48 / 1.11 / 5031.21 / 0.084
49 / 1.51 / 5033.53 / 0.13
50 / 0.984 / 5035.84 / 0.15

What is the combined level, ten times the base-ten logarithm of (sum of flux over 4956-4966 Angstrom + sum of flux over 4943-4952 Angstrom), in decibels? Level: 9.6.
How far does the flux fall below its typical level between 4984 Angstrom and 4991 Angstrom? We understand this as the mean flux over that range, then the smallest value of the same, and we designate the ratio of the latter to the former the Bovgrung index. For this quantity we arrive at 0.96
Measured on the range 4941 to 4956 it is 0.63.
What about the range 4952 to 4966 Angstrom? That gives 0.69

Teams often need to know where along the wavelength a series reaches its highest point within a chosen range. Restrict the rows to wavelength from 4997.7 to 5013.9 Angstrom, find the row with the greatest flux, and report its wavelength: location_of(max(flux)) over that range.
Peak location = 5001.18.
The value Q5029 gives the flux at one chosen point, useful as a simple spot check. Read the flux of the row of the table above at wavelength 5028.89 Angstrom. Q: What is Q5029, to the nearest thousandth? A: 0.924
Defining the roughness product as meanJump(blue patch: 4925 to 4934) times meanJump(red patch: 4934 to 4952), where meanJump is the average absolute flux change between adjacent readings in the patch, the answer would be 0.043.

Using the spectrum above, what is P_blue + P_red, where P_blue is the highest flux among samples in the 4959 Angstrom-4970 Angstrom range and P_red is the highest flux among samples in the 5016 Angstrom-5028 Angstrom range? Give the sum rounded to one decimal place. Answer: 2.3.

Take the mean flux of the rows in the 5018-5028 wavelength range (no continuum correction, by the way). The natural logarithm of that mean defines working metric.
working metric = -0.14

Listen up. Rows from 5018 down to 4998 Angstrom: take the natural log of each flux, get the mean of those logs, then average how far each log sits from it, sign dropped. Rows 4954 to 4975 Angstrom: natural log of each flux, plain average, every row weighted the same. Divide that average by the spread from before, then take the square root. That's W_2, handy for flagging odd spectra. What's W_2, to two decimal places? 0.61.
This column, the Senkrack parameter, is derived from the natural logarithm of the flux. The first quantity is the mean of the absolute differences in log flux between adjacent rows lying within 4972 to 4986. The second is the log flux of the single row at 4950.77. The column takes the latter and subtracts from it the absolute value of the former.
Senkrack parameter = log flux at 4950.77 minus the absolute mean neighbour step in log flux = 0.157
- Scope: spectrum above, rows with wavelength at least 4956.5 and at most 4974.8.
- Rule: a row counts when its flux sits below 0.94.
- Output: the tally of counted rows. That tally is 1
